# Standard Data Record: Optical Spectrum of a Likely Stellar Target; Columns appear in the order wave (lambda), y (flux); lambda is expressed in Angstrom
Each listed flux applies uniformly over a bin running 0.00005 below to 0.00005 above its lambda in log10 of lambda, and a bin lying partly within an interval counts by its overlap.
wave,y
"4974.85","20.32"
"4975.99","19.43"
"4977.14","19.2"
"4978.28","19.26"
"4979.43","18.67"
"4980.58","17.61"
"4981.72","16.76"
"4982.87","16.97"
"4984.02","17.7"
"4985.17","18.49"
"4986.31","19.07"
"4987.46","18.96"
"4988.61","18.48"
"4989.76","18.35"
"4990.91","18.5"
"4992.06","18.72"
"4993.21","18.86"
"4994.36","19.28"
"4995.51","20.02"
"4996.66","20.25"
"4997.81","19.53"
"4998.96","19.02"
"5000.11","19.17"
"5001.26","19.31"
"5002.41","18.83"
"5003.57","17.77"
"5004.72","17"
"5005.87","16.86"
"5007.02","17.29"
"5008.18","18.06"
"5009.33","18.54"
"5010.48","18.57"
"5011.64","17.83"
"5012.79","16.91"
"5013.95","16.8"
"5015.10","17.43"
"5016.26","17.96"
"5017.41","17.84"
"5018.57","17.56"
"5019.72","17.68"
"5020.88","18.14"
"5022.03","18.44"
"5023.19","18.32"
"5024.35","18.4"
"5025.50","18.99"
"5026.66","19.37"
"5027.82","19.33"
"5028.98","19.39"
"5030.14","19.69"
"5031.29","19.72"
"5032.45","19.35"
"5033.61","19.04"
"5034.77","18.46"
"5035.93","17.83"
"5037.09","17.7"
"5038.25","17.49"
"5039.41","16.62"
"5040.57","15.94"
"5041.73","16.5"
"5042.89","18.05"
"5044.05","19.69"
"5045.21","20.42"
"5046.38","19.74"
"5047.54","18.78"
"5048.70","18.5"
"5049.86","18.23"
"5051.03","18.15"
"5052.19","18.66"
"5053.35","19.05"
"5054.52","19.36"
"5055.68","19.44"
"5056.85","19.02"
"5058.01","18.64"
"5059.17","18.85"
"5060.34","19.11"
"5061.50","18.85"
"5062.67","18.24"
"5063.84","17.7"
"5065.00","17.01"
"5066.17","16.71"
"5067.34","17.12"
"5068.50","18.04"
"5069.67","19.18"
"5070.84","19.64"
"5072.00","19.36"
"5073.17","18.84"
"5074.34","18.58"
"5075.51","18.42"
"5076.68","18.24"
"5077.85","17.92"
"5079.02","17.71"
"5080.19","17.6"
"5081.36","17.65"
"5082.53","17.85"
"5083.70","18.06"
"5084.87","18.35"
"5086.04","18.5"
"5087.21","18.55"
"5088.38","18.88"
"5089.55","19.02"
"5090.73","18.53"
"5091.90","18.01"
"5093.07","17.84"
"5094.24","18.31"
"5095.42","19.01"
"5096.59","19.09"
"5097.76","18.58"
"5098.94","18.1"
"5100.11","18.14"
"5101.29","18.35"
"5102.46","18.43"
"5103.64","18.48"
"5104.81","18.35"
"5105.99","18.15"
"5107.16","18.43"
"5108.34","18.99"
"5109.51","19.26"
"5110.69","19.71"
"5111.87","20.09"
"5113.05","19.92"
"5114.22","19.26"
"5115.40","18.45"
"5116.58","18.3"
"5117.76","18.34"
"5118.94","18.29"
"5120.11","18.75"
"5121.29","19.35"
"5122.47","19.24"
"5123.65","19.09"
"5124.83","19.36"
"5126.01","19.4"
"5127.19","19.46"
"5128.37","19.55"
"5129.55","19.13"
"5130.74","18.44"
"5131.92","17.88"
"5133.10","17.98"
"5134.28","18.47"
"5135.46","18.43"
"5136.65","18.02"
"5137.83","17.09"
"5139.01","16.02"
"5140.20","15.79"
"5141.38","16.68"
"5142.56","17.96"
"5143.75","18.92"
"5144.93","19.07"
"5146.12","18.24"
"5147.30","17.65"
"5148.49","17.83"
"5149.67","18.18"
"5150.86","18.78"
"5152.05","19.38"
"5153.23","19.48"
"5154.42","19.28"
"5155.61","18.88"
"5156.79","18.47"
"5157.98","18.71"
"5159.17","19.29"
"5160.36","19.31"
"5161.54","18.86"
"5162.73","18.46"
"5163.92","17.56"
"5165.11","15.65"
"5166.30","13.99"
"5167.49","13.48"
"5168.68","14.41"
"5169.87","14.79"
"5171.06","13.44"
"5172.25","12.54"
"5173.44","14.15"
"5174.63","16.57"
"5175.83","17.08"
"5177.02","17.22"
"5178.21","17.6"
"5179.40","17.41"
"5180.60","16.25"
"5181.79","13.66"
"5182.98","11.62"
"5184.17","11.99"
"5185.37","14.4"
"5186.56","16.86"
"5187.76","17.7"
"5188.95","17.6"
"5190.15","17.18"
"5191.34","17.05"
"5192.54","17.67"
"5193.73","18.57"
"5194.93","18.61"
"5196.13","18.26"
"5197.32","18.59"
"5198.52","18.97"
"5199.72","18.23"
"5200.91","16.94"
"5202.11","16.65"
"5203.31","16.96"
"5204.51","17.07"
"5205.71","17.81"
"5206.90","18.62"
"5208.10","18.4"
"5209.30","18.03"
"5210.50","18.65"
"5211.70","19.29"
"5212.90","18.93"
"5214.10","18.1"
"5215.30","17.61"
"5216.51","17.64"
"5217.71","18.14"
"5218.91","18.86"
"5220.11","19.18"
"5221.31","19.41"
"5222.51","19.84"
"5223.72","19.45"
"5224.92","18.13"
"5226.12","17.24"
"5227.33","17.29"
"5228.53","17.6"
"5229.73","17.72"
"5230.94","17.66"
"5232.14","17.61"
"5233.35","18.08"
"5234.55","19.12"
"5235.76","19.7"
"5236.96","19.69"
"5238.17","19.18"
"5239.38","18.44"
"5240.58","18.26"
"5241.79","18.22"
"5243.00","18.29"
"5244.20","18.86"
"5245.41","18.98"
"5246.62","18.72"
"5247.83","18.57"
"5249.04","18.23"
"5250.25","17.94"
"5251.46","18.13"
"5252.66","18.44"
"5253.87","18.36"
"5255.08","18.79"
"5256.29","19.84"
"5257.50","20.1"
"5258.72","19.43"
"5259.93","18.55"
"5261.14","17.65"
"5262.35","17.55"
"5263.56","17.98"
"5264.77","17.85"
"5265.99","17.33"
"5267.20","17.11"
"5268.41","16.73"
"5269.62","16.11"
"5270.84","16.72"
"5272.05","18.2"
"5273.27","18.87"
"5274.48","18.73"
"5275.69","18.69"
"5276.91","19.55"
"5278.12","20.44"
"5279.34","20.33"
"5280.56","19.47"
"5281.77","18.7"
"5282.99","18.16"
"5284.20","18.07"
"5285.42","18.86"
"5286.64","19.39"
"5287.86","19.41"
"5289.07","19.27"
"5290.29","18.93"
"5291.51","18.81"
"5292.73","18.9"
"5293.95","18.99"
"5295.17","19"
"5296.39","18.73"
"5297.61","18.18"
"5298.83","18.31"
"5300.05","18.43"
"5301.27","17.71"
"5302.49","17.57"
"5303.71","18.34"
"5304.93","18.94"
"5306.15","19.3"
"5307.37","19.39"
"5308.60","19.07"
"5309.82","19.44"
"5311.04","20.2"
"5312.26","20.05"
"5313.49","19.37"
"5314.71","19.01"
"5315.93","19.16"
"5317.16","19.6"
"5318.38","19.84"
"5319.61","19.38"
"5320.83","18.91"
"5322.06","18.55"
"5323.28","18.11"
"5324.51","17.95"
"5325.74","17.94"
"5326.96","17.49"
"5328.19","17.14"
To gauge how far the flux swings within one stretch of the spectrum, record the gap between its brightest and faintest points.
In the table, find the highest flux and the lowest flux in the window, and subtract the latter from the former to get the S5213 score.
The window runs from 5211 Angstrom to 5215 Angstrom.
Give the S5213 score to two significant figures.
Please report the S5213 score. 1.2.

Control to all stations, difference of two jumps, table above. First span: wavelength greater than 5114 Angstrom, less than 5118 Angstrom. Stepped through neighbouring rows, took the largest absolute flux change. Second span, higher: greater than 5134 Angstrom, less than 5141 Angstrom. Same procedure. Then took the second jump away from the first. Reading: -0.26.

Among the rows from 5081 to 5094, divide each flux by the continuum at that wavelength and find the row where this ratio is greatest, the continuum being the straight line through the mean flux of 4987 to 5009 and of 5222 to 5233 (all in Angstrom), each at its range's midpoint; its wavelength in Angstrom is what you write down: 5089.55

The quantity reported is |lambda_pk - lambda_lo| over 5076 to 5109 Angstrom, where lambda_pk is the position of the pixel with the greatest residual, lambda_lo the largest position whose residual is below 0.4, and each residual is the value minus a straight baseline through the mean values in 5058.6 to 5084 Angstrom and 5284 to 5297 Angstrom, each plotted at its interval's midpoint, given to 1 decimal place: 10.6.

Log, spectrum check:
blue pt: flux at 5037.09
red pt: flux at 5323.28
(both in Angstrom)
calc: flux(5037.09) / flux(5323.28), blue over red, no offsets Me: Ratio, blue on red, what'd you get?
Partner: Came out 0.98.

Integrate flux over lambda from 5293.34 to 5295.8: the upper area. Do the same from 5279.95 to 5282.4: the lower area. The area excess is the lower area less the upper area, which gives 0.1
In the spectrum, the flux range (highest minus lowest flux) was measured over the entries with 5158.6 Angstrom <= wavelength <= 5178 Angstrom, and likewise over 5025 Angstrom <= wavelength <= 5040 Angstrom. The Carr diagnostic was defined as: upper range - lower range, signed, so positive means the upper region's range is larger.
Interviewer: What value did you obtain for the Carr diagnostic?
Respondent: 4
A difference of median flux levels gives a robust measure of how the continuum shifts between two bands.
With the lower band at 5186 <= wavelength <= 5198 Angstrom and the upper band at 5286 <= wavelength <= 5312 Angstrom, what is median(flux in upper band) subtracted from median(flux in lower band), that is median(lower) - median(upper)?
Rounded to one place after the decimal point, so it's -1.3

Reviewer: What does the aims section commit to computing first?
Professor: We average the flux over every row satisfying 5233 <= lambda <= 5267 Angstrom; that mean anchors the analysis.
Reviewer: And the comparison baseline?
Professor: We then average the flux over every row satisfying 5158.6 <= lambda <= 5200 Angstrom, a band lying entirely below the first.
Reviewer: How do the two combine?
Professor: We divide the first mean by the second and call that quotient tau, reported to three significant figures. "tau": 1.13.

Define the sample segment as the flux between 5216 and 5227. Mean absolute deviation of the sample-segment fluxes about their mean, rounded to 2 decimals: 0.77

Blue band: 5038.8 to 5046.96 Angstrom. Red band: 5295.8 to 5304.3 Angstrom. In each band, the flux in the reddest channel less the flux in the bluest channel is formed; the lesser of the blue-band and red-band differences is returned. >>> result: -0.4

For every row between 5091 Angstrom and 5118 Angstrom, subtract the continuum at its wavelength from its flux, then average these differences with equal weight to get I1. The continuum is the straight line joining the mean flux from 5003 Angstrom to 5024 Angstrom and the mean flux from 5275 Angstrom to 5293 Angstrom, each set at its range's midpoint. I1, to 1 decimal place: 0.5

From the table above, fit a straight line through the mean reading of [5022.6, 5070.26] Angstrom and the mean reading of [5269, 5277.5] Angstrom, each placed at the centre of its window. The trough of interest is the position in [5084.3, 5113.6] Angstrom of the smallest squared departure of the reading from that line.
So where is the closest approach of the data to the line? 5102.46 Angstrom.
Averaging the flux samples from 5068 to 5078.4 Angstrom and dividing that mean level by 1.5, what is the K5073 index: 12.5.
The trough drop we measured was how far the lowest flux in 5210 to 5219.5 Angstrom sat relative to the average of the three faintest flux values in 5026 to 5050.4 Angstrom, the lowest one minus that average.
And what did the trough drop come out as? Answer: 1.3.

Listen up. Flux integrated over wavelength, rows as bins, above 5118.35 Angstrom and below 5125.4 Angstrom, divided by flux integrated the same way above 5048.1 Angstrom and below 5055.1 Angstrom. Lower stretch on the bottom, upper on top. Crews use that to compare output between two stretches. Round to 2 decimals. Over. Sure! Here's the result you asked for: 1.03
